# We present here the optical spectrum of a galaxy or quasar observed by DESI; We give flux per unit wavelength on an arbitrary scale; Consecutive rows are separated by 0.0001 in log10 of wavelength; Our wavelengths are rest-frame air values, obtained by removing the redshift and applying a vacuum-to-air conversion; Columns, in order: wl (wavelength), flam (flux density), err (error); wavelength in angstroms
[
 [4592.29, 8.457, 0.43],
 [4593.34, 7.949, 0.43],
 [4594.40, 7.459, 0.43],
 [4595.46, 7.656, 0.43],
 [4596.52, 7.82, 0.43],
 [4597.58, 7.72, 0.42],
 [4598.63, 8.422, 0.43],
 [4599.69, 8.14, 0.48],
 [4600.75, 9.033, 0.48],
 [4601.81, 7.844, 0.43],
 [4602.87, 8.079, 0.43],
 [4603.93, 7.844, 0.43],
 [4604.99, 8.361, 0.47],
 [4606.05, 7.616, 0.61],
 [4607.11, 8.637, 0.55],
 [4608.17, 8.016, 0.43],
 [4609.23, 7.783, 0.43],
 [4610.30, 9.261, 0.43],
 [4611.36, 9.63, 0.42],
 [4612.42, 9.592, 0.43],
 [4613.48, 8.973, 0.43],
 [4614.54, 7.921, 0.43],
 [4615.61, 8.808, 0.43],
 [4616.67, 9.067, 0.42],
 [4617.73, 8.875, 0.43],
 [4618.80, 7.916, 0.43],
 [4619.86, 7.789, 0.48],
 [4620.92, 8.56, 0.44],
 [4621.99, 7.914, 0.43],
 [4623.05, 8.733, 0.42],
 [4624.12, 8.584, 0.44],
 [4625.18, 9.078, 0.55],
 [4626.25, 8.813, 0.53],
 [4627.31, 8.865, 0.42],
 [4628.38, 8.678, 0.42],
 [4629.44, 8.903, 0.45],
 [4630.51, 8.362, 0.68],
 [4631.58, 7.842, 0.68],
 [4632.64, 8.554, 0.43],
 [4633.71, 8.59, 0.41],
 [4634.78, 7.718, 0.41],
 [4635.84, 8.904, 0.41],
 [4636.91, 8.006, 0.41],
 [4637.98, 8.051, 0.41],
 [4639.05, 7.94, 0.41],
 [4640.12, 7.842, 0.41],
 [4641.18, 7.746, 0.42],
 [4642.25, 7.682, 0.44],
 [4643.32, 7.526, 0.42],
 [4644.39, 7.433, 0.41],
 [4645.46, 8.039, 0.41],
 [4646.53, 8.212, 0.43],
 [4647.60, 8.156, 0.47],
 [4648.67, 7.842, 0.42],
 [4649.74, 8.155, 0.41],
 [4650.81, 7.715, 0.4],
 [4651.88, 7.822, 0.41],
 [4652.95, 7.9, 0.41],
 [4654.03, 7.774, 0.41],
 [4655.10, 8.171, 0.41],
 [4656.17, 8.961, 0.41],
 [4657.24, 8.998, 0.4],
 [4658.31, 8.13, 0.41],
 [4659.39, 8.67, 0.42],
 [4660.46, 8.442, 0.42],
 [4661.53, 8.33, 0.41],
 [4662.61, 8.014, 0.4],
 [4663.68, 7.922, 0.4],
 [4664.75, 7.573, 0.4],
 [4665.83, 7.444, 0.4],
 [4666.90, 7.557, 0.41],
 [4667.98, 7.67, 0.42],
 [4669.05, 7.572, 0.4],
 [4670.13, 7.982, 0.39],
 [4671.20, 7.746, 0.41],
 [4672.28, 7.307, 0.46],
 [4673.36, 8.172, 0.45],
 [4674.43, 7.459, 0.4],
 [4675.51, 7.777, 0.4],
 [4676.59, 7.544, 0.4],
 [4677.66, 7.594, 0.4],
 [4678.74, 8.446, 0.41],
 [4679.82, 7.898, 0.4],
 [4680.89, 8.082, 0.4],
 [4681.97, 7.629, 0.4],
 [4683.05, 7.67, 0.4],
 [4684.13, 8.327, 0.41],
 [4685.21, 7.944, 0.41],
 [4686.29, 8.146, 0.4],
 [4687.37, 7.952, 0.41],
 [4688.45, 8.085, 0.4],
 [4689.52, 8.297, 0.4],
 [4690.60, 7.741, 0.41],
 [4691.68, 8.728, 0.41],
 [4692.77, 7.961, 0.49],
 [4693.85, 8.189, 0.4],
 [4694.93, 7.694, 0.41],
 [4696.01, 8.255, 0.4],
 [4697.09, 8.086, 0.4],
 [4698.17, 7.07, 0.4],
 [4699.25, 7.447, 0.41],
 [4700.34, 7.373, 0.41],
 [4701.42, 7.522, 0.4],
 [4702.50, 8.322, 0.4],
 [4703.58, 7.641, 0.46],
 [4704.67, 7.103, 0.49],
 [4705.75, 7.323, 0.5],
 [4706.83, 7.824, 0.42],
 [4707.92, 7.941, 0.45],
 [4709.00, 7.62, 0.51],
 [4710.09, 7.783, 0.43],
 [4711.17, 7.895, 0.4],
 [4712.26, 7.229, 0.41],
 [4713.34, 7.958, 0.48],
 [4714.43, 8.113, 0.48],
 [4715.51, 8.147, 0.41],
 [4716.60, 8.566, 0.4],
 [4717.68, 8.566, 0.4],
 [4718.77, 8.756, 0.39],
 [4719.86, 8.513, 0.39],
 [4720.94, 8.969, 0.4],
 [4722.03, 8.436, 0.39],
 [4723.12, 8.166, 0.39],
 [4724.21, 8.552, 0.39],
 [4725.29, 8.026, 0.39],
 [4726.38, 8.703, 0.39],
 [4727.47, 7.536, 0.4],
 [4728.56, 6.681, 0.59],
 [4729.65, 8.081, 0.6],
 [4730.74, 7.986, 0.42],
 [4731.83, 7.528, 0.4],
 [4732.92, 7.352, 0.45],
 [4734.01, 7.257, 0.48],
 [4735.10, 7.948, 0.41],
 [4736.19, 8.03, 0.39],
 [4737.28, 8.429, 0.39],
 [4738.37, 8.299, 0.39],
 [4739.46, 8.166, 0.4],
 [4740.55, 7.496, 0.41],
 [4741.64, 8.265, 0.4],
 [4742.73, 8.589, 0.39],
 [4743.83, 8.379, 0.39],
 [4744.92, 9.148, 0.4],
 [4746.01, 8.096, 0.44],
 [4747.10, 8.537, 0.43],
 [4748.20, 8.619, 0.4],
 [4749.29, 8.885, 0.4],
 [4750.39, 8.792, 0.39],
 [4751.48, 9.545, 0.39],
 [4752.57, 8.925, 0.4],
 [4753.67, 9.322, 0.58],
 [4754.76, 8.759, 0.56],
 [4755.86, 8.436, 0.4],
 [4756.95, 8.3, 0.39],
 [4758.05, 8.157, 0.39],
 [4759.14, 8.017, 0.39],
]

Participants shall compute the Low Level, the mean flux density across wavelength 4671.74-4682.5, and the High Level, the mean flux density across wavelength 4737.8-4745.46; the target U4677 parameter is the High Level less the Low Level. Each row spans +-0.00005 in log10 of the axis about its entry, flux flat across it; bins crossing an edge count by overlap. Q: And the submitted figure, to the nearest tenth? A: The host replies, 0.5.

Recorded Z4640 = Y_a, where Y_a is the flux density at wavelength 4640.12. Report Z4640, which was 7.842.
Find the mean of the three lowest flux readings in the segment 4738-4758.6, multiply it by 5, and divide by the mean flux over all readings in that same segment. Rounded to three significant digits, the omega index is 4.62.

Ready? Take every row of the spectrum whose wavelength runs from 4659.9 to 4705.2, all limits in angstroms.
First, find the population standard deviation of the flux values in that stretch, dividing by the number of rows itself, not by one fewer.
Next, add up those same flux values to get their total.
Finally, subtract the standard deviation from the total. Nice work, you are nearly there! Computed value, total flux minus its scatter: 329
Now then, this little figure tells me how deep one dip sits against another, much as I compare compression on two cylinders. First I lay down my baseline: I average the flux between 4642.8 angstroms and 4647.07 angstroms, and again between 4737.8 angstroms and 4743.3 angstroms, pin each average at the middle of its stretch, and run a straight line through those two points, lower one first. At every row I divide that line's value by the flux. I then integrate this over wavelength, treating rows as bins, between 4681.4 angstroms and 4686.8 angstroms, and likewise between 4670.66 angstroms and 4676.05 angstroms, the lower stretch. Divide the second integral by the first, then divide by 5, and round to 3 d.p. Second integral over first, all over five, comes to 0.205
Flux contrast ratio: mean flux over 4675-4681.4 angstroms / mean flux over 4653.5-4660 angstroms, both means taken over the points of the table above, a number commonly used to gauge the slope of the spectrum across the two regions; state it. 0.934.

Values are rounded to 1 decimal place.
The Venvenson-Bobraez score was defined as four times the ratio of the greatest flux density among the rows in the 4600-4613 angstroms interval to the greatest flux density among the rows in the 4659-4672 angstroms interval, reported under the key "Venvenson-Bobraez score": 4.4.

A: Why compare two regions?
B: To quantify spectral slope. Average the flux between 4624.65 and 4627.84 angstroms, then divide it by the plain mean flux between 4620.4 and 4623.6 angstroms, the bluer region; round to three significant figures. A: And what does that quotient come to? 1.06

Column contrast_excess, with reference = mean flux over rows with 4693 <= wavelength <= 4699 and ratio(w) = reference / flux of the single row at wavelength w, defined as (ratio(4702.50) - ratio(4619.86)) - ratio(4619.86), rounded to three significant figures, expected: -1.07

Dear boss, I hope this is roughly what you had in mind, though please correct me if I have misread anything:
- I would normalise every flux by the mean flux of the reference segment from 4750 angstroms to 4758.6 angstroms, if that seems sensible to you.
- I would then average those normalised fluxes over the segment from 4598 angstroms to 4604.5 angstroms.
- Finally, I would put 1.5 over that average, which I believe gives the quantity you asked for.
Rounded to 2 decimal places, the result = 1.60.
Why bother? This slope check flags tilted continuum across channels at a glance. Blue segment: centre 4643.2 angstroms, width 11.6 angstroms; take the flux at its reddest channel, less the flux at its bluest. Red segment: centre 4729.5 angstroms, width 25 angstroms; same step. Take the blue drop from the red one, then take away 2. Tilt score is -2.1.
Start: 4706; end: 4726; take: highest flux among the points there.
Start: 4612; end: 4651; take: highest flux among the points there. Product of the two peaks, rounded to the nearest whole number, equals 86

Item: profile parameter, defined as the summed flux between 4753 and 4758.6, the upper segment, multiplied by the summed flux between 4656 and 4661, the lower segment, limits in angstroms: 1857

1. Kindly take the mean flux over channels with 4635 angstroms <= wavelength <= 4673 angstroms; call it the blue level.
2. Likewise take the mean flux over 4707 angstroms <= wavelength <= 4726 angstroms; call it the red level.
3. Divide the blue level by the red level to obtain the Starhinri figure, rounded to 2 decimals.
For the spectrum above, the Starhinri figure 0.97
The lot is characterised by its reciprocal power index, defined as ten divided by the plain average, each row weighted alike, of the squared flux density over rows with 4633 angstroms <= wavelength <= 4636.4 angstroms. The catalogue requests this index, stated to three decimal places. 0.141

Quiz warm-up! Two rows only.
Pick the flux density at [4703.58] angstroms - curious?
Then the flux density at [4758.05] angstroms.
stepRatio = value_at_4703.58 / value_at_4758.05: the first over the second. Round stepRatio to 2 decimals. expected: 0.94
